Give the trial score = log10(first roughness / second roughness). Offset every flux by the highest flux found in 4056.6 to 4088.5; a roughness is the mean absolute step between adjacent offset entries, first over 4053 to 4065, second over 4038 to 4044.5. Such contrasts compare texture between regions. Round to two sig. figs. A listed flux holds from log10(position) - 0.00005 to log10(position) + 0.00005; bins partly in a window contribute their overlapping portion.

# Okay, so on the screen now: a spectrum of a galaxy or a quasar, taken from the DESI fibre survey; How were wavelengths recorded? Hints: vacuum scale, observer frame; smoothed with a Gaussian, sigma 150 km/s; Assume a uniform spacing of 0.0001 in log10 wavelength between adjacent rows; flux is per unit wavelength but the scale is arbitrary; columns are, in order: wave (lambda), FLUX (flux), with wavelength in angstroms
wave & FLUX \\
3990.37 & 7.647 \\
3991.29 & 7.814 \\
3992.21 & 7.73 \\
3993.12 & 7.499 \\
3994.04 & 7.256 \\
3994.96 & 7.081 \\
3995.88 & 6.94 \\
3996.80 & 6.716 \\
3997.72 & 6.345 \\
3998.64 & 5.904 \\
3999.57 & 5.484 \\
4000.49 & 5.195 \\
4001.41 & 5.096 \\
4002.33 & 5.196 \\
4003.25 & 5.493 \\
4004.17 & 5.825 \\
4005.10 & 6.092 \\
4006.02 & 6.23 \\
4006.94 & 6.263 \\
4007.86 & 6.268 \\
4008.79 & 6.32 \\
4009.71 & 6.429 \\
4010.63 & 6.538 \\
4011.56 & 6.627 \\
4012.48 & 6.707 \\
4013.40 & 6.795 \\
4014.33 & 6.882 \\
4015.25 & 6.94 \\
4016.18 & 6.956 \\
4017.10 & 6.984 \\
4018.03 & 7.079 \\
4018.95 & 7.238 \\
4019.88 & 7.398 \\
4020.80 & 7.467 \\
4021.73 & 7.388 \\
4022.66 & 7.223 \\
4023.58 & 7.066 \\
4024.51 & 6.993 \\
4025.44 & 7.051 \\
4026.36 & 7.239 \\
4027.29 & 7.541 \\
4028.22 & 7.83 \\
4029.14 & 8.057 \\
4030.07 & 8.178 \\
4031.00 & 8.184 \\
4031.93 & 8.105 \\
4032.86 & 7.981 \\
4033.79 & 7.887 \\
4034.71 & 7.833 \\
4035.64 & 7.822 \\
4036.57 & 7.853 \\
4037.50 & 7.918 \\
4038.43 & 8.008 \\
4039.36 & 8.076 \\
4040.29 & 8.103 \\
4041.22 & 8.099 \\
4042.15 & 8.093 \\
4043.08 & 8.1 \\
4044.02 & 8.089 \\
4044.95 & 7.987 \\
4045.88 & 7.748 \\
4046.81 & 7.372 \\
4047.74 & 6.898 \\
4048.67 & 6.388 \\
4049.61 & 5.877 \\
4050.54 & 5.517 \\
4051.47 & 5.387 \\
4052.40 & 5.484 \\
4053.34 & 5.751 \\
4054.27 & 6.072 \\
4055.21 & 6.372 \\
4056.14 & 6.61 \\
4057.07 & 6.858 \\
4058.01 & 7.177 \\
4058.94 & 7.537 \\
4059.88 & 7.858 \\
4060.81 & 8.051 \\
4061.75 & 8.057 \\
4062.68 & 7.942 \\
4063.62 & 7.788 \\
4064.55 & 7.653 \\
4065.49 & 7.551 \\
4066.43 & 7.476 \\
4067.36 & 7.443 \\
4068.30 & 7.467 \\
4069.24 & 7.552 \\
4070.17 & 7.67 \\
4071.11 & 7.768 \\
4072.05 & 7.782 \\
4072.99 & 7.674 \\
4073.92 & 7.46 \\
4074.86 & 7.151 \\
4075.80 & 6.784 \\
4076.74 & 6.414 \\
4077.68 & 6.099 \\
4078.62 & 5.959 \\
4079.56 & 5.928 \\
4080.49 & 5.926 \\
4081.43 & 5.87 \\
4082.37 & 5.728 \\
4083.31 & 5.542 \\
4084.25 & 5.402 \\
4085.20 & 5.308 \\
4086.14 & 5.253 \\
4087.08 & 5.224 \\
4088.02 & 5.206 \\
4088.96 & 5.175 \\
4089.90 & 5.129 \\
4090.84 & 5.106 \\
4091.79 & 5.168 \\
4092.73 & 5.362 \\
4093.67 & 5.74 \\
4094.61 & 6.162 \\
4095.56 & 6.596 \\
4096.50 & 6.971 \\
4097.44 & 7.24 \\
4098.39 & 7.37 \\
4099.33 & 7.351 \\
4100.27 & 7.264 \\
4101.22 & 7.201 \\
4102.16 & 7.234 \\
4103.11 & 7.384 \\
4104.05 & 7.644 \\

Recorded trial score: 1.0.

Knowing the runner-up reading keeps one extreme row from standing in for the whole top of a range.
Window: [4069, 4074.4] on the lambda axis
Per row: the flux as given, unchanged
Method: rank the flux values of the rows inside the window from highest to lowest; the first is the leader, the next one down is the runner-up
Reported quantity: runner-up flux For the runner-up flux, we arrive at 7.768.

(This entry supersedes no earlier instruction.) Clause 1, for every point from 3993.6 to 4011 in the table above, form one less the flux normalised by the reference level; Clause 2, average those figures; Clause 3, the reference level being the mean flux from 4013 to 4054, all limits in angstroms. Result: 0.16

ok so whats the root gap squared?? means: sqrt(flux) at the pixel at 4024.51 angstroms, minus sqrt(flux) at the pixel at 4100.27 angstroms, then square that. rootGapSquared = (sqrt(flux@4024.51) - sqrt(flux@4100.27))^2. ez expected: 0.00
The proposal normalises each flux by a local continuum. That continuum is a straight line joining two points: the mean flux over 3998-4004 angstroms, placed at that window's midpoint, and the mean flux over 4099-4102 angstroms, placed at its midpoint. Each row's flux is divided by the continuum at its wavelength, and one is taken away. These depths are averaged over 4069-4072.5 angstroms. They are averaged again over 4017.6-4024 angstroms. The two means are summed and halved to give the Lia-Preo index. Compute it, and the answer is 0.20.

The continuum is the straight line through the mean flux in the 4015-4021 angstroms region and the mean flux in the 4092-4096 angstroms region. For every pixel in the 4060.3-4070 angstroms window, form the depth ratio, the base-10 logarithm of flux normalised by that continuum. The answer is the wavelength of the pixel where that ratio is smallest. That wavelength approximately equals 4067.36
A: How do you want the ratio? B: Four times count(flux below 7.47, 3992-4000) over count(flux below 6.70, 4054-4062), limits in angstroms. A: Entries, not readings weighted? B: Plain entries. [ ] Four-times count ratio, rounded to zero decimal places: 9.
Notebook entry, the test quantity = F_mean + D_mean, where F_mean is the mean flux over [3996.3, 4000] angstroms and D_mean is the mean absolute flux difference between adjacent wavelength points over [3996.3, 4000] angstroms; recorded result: 6.52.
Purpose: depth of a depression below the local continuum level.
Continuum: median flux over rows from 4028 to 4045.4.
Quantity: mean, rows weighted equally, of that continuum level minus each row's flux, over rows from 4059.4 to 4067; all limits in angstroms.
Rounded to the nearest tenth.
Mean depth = 0.3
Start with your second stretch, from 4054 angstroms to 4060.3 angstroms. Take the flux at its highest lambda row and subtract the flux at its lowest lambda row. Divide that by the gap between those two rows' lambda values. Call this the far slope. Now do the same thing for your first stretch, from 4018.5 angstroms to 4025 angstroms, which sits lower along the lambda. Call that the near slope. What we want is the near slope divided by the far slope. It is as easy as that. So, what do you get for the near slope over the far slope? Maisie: 0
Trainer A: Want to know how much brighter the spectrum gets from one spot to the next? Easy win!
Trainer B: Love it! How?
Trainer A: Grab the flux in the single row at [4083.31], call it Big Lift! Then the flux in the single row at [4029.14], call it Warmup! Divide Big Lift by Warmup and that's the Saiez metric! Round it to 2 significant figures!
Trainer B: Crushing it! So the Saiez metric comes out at 0.69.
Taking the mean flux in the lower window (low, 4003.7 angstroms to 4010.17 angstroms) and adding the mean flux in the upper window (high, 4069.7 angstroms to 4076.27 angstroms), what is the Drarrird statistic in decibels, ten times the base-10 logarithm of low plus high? 11.4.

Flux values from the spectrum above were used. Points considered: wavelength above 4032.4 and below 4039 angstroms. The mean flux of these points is 7.9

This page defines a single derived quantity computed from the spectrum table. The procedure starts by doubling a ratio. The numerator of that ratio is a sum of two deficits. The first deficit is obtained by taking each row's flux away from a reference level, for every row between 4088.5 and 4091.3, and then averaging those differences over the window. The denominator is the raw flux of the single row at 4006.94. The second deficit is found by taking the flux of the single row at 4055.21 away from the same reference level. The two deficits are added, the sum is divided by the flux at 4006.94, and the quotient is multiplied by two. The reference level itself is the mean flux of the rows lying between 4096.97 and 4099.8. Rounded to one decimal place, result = 1.0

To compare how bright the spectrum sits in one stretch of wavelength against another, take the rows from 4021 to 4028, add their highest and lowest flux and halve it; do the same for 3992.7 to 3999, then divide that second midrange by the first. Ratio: 0.92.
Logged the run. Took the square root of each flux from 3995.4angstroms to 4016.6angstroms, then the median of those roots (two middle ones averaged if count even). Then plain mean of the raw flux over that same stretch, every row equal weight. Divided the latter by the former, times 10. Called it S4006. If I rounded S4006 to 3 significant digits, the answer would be 24.8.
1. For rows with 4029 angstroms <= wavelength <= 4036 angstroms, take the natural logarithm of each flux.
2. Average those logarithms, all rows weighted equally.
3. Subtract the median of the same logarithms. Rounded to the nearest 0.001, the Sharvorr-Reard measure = -0.002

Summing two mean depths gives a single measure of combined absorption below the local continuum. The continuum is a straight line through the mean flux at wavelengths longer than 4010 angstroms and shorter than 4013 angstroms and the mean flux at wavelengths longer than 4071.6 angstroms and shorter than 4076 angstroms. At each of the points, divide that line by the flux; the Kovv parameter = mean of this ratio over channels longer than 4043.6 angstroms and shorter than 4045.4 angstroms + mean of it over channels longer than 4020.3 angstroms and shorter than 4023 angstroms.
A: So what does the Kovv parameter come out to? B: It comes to 1.79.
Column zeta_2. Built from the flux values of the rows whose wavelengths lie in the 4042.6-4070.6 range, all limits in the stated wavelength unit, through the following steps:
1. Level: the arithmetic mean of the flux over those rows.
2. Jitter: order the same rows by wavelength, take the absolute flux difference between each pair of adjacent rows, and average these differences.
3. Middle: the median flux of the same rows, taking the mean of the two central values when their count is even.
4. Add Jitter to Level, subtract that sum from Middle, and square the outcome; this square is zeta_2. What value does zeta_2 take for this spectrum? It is 0.018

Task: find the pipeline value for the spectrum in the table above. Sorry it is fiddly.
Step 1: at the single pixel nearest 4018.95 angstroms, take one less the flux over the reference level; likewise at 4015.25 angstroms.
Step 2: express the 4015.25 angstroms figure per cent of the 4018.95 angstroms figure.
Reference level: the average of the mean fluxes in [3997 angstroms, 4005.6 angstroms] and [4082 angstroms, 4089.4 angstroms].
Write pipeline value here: 83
